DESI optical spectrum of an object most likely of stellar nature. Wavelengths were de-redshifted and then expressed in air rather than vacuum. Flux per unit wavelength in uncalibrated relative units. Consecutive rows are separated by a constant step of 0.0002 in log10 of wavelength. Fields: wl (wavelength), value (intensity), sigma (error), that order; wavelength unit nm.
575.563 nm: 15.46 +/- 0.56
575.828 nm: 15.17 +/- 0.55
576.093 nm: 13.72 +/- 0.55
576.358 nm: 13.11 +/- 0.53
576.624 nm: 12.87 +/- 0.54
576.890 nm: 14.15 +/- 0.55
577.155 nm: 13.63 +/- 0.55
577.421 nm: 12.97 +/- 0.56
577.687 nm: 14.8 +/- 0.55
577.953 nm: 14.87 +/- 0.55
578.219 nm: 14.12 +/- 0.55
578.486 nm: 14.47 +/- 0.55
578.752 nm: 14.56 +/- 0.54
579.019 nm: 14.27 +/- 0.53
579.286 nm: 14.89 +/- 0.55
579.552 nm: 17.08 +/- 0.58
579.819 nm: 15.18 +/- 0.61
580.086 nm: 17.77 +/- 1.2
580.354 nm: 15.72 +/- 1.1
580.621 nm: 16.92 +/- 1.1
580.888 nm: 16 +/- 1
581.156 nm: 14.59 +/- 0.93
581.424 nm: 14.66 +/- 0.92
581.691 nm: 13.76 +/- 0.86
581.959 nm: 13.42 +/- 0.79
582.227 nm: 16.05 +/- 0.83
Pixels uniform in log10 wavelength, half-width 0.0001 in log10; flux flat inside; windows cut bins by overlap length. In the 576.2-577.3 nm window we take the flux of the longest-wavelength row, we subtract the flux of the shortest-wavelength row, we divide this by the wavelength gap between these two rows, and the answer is 0.7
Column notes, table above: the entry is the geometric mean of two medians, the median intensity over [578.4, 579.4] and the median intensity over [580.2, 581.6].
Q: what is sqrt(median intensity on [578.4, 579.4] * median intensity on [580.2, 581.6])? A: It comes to 15.1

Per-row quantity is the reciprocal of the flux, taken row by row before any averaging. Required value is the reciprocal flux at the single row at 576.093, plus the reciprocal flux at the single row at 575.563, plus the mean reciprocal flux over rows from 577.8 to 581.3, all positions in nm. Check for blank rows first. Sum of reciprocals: 0.203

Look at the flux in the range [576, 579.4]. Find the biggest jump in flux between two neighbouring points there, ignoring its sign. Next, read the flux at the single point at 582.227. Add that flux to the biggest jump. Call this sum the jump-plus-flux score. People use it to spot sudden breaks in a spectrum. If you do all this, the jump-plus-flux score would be 17.9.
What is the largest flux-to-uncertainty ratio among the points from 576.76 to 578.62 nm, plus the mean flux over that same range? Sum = 41.2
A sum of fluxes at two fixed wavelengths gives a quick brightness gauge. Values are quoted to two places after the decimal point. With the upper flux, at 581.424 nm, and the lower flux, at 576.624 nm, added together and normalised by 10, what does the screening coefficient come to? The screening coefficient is 2.75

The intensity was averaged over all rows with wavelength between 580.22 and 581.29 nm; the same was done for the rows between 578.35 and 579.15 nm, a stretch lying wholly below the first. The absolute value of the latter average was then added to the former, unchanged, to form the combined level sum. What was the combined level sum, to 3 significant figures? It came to 30.2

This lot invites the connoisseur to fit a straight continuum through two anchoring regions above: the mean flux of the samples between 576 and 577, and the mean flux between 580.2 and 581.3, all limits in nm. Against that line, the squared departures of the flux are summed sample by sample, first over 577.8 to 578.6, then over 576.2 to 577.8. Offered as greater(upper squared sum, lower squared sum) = 2.2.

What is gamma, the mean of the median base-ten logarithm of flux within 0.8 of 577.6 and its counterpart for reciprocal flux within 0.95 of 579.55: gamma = 0.608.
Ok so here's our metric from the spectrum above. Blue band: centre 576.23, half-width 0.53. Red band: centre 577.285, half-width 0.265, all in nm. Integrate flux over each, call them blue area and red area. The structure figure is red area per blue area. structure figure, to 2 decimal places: 0.49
